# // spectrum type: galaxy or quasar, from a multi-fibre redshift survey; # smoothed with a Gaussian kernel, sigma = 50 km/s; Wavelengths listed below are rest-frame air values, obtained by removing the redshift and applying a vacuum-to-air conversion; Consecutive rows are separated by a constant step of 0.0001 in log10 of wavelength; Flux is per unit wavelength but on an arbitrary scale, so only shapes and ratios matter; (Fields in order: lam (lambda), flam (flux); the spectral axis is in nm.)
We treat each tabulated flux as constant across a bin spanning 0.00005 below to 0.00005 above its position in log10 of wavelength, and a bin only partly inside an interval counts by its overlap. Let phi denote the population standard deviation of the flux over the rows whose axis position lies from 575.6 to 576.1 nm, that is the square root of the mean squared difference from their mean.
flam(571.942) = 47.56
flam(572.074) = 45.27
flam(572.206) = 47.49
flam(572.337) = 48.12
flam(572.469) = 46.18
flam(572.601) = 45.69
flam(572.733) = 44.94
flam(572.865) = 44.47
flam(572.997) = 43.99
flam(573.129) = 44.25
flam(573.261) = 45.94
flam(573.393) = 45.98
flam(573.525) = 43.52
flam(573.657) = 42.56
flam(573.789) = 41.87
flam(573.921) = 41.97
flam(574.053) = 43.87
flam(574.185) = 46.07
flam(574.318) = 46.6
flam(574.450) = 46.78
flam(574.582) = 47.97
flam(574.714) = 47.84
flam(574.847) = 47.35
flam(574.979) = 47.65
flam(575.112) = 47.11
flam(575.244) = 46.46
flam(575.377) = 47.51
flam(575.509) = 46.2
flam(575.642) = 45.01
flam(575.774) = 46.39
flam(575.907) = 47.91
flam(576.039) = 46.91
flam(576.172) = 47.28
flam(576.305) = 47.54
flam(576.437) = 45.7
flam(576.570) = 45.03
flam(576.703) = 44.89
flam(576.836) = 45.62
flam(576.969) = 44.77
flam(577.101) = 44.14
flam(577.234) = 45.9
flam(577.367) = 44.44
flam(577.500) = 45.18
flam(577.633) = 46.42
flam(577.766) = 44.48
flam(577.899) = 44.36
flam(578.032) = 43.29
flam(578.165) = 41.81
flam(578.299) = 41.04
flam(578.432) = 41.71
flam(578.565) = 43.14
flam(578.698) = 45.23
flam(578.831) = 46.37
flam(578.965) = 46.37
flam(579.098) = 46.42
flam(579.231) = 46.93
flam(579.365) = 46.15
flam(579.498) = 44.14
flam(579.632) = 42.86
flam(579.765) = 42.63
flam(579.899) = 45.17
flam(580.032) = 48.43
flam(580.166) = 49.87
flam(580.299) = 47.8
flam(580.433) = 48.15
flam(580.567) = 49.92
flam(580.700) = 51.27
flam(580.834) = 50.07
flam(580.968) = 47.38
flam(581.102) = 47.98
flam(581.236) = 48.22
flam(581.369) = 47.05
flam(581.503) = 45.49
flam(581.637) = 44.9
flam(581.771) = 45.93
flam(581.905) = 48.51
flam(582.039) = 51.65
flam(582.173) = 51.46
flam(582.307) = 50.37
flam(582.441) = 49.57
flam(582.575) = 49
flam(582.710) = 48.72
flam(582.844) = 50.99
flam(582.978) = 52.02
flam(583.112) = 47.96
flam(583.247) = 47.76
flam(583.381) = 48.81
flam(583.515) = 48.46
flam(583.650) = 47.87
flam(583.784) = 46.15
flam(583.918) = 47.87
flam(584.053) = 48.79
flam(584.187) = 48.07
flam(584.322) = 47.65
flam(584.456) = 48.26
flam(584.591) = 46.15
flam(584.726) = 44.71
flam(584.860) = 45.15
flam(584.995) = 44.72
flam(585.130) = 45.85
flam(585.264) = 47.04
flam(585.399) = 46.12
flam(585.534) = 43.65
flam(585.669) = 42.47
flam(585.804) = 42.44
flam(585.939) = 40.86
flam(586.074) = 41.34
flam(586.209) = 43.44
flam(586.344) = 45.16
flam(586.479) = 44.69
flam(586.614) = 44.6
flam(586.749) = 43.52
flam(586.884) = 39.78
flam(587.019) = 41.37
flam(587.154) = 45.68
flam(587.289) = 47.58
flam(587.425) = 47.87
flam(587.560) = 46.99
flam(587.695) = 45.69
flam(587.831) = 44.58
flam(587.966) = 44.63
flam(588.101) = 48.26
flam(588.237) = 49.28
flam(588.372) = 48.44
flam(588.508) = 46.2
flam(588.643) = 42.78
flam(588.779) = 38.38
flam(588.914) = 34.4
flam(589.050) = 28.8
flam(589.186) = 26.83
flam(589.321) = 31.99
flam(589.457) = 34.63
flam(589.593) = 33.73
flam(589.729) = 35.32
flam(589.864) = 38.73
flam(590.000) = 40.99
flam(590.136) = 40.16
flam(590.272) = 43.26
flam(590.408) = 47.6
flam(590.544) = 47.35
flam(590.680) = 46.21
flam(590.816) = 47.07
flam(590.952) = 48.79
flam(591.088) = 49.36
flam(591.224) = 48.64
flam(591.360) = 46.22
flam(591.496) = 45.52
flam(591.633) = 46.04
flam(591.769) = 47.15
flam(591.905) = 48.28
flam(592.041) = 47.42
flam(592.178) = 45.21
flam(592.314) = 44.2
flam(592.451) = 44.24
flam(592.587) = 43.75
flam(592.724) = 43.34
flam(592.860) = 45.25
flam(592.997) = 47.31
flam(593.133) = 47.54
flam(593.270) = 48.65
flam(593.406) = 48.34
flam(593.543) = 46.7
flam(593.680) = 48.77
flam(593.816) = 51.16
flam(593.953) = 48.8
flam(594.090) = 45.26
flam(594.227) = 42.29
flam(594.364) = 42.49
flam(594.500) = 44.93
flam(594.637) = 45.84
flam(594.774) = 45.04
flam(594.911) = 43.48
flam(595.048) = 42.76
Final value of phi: 1.0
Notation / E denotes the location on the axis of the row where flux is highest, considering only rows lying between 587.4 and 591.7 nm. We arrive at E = 591.088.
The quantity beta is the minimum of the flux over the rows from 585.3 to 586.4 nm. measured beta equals 40.86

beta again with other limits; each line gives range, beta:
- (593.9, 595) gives 42.29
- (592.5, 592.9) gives 43.34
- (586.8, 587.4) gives 39.78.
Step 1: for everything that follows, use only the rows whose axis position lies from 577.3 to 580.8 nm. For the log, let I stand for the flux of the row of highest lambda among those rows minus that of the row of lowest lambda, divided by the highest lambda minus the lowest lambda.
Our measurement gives 2.0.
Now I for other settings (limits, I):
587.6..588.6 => 0.6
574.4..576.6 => -0.8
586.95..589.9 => -0.9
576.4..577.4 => -1.4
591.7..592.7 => -4.2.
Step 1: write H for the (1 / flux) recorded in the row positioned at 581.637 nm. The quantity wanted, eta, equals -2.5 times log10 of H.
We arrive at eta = 4.13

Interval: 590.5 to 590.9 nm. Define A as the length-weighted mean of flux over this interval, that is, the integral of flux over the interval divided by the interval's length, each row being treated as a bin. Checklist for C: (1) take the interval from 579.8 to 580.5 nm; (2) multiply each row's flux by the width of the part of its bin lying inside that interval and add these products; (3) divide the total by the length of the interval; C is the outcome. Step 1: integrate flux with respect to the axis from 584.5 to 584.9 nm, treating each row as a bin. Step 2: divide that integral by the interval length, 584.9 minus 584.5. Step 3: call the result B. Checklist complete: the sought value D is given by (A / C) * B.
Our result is 44.8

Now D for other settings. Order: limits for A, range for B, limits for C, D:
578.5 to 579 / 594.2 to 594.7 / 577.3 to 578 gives 44.3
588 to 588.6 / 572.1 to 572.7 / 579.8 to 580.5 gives 46.7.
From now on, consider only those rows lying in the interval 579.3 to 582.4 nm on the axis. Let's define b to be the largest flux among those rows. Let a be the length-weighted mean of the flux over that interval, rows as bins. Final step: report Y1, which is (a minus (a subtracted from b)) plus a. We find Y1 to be 91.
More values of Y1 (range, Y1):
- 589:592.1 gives 77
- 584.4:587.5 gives 85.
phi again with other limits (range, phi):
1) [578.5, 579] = 1.3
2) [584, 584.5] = 0.4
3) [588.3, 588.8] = 3.8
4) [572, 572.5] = 1.1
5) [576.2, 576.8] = 1.1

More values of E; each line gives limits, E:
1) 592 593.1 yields 592.041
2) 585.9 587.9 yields 587.425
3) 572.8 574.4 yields 574.318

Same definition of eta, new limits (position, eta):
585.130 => 4.15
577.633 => 4.17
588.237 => 4.23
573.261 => 4.16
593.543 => 4.17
